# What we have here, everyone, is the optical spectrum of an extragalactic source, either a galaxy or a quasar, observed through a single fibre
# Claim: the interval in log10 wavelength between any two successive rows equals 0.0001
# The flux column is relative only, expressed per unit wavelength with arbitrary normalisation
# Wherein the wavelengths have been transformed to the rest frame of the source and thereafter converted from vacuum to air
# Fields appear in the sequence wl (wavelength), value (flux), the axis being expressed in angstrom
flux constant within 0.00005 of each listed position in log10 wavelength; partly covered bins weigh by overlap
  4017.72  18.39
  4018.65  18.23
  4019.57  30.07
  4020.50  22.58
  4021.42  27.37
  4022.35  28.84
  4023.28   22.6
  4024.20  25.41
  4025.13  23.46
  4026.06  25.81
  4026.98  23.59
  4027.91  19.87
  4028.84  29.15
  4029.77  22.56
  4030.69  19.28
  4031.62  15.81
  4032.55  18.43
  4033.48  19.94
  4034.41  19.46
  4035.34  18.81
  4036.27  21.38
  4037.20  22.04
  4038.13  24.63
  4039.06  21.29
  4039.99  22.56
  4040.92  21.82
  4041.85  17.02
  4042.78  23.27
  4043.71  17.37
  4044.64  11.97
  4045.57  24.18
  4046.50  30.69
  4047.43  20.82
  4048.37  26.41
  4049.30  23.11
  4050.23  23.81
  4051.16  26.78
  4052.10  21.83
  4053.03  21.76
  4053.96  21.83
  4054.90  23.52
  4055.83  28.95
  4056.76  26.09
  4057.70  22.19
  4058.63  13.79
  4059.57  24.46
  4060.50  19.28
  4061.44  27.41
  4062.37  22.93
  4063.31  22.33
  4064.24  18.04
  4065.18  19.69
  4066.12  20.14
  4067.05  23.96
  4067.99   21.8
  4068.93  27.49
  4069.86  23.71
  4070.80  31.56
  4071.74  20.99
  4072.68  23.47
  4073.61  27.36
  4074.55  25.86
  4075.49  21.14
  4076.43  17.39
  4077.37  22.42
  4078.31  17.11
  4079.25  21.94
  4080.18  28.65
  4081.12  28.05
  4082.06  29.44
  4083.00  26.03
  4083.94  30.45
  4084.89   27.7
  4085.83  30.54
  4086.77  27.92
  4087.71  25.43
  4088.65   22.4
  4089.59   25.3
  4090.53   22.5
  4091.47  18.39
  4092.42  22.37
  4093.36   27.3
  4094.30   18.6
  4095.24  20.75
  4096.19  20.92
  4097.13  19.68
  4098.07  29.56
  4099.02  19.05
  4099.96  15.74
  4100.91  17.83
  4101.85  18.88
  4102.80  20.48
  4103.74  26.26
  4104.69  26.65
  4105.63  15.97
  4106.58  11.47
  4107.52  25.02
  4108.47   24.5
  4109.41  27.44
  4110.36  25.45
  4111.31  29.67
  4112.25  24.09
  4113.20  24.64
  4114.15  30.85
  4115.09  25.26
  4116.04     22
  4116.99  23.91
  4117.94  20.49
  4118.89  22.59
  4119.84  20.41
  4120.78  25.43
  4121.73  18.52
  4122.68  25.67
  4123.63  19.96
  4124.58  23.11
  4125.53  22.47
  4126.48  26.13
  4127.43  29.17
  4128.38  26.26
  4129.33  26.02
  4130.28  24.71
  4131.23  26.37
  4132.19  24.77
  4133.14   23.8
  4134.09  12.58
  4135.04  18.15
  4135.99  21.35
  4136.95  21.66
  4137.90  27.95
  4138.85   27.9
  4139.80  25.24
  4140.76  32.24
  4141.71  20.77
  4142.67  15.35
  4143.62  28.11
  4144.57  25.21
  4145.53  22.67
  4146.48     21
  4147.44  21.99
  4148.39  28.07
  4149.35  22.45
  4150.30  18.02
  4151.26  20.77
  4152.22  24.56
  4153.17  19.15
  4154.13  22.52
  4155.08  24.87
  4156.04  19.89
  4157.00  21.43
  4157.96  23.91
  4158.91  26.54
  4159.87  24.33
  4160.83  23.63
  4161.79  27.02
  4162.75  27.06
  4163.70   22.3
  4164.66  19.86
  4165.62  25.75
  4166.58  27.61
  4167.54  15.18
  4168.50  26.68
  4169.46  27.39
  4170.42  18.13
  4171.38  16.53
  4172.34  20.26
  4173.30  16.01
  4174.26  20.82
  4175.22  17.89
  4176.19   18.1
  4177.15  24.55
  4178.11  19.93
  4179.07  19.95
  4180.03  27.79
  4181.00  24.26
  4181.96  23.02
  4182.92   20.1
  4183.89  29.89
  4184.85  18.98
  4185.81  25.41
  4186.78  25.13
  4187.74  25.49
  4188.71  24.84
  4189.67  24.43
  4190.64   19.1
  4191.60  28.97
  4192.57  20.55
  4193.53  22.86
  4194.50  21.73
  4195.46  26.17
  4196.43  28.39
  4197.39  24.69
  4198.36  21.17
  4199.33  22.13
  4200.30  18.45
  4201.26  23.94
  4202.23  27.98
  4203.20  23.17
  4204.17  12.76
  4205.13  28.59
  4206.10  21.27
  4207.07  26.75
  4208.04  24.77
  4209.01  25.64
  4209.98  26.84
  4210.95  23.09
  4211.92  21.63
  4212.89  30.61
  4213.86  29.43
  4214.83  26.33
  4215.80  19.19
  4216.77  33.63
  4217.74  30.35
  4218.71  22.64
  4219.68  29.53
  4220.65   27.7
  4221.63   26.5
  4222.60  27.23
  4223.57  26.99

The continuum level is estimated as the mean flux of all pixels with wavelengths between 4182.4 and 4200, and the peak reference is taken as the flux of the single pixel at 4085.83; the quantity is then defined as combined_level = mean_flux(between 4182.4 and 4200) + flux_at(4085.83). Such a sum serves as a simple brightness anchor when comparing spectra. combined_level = 54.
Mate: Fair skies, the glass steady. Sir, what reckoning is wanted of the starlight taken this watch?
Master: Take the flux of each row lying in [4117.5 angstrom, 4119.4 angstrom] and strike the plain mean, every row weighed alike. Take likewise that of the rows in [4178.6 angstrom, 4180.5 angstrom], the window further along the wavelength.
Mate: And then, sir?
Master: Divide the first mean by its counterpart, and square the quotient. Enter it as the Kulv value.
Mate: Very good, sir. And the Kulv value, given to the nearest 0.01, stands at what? 0.81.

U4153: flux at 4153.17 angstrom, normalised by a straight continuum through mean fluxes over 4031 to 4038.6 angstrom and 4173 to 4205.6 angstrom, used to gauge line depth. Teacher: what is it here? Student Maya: 0.86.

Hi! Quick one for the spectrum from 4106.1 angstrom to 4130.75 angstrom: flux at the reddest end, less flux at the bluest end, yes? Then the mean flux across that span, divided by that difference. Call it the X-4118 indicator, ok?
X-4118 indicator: 2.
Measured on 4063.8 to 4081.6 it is 2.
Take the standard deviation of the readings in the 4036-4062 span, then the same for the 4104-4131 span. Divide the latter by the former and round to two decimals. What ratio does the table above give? 0.99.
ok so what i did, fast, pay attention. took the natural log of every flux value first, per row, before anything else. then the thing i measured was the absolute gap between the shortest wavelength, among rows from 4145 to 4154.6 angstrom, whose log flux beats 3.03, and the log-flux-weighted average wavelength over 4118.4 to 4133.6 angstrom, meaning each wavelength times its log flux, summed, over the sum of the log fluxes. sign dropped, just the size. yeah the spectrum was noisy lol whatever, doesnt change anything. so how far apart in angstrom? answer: 19.4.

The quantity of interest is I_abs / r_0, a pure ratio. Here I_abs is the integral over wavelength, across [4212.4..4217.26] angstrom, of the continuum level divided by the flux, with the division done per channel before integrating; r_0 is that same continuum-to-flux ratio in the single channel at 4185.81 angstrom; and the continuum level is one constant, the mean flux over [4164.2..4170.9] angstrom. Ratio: 4.6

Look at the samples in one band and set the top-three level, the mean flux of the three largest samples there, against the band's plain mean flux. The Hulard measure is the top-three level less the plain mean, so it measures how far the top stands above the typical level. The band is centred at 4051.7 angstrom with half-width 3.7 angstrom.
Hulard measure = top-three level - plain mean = 2.0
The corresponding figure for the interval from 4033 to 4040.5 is 1.8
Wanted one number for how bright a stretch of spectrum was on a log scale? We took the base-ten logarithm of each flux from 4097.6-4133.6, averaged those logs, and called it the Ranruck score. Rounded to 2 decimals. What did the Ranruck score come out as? 1.36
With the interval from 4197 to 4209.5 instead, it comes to 1.36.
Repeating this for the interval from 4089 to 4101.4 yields 1.32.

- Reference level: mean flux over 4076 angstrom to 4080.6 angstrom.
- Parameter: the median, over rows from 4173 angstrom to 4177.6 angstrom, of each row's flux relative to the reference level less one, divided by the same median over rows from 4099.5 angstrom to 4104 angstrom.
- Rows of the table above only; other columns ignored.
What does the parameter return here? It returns 1.3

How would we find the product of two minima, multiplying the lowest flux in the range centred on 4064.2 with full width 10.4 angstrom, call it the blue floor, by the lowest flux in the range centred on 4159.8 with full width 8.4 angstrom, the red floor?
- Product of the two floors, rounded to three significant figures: 359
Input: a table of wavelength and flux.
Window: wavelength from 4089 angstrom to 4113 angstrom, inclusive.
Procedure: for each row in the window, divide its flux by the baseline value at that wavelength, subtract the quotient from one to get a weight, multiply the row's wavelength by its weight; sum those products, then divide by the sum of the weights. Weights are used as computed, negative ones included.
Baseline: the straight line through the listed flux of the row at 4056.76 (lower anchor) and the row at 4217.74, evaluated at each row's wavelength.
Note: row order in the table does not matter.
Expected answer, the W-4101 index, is 4100.0 angstrom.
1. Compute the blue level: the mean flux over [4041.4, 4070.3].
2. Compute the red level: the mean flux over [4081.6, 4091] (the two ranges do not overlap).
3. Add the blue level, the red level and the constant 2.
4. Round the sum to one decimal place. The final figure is 51.2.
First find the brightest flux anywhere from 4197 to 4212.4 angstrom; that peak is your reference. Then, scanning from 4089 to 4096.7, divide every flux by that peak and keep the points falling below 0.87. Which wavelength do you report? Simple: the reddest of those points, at 4096.19 angstrom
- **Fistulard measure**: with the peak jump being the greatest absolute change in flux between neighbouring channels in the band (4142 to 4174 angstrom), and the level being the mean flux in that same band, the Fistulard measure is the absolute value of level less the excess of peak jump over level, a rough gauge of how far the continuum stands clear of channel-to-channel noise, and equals 32.3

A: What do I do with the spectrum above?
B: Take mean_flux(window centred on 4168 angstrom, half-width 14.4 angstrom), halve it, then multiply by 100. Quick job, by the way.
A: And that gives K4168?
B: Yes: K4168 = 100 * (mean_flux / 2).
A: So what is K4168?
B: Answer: 1122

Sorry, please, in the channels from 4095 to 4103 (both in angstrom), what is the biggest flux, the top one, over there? 29.56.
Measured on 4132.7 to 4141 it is 32.24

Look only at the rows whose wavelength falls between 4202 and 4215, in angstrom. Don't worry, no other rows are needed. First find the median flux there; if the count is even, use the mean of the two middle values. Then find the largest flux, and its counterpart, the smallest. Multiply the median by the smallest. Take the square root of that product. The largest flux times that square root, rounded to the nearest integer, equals 557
